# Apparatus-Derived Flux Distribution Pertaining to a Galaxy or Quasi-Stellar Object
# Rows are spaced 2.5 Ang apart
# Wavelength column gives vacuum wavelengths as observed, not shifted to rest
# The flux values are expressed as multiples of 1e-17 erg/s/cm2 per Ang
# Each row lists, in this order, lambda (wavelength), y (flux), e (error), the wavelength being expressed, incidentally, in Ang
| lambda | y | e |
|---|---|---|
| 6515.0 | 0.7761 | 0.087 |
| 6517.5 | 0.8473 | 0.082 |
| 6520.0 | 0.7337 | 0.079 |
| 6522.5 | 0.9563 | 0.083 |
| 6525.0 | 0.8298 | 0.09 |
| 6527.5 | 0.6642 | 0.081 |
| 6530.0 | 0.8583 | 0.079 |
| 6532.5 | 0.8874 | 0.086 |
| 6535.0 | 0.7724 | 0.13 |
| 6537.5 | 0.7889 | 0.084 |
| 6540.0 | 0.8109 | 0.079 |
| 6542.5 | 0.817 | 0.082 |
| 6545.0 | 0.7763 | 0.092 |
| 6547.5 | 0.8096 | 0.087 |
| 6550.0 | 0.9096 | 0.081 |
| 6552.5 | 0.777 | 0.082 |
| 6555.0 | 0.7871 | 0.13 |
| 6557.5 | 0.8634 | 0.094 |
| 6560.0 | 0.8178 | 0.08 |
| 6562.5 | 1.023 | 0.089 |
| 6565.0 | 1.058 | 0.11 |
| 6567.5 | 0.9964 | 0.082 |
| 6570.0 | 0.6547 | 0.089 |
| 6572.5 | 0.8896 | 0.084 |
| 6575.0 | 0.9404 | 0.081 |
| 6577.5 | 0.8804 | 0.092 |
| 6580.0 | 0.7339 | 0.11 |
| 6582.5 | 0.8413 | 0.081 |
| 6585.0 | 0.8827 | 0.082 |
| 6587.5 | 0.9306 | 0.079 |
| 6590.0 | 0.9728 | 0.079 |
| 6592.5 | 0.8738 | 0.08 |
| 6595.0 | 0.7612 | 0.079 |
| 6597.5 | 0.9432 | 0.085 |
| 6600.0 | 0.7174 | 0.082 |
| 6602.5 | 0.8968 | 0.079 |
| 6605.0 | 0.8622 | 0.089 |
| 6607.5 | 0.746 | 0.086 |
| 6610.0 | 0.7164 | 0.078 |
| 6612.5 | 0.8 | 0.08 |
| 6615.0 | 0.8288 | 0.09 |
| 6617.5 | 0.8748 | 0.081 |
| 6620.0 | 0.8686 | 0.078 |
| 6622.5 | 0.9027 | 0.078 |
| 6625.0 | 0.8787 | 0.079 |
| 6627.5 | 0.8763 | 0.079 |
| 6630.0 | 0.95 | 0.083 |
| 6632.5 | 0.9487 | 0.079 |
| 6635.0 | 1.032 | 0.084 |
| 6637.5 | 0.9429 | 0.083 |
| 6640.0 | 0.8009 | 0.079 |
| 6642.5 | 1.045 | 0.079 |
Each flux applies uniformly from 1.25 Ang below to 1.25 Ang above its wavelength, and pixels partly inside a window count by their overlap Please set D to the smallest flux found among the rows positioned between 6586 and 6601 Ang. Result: 0.7174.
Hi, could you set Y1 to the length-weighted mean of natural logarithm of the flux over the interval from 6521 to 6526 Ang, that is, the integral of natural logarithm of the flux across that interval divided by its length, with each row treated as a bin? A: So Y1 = -0.122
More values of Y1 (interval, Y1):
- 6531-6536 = -0.184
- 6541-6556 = -0.208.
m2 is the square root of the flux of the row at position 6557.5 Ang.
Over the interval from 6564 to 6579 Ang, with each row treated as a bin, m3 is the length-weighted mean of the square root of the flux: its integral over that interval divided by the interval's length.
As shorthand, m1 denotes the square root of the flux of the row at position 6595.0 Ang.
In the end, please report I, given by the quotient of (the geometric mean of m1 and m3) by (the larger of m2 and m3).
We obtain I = 0.96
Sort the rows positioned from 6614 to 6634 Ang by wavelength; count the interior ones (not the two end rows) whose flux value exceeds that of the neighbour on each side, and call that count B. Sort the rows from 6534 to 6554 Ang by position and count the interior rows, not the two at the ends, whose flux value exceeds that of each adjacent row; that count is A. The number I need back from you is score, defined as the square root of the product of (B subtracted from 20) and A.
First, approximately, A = 2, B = 3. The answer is 5.83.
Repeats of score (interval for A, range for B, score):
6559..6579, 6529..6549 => 6.00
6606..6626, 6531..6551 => 6.16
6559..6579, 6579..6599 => 6.16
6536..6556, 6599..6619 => 6.16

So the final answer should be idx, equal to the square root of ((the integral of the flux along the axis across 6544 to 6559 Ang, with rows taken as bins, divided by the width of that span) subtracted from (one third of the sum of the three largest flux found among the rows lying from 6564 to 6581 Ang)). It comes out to 0.42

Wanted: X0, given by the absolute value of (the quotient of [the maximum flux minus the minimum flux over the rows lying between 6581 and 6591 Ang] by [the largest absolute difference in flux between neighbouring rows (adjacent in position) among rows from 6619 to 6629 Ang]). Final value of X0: 3.86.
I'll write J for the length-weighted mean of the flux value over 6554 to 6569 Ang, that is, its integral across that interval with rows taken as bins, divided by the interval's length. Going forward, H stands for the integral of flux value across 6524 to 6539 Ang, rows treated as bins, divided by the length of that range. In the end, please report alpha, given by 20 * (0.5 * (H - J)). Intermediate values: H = 0.80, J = 0.922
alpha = -1.2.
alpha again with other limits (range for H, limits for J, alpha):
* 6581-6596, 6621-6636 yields -0.5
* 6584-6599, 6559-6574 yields -0.2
